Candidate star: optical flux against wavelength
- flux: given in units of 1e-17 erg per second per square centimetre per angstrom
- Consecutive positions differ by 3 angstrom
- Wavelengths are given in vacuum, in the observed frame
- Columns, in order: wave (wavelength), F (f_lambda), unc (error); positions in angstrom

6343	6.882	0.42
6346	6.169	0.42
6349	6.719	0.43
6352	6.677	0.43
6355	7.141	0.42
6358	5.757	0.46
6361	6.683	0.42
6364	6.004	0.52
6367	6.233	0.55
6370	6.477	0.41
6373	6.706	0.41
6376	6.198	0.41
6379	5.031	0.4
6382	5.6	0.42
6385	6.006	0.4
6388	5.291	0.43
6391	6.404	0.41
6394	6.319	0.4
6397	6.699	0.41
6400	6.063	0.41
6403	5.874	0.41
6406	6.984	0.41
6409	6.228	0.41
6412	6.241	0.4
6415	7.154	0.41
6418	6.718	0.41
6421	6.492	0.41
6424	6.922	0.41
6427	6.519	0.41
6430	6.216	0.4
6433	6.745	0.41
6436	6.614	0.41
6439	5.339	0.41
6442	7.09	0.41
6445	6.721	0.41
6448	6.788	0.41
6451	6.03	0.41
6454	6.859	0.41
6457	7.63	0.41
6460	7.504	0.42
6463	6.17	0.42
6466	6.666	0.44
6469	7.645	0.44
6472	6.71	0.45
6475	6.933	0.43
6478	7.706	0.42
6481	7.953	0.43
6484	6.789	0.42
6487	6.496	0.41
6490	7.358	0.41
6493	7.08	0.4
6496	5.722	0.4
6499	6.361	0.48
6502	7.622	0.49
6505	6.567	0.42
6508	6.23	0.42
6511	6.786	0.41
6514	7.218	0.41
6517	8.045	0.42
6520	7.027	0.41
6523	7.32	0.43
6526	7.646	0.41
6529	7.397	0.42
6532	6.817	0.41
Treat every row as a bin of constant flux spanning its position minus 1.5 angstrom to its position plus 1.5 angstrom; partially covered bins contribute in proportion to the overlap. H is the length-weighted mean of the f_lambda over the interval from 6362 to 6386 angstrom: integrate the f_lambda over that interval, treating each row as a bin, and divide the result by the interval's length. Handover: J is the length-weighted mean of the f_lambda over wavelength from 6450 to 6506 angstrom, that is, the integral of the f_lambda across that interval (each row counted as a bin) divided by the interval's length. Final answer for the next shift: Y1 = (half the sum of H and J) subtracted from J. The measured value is 0.45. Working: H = 6.05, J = 6.95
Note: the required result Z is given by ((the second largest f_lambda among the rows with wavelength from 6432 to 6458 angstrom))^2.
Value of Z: 50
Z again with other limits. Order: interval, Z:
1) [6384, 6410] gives 45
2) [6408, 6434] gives 48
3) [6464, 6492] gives 59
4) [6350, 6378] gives 45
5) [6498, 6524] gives 58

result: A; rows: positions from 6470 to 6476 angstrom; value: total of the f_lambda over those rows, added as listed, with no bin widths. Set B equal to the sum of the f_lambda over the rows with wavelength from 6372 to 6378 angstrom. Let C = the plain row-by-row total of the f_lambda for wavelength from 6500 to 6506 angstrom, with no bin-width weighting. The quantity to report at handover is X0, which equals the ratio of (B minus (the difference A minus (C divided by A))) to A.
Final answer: 0.02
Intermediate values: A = 13.6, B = 12.9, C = 14.2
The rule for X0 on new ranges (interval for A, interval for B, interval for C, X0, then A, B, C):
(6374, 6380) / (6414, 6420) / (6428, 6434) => 0.34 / 11.2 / 13.9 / 13.0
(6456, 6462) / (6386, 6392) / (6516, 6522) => -0.16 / 15.1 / 11.7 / 15.1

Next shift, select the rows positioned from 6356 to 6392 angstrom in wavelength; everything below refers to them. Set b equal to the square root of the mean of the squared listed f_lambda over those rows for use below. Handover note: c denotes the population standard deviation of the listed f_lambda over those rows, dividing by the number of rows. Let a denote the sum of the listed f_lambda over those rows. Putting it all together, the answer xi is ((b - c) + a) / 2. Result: 39.0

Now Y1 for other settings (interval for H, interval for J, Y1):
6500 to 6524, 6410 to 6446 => -0.26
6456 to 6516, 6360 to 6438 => -0.32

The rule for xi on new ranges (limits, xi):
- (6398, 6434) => 42.1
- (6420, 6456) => 42.2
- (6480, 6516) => 44.2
